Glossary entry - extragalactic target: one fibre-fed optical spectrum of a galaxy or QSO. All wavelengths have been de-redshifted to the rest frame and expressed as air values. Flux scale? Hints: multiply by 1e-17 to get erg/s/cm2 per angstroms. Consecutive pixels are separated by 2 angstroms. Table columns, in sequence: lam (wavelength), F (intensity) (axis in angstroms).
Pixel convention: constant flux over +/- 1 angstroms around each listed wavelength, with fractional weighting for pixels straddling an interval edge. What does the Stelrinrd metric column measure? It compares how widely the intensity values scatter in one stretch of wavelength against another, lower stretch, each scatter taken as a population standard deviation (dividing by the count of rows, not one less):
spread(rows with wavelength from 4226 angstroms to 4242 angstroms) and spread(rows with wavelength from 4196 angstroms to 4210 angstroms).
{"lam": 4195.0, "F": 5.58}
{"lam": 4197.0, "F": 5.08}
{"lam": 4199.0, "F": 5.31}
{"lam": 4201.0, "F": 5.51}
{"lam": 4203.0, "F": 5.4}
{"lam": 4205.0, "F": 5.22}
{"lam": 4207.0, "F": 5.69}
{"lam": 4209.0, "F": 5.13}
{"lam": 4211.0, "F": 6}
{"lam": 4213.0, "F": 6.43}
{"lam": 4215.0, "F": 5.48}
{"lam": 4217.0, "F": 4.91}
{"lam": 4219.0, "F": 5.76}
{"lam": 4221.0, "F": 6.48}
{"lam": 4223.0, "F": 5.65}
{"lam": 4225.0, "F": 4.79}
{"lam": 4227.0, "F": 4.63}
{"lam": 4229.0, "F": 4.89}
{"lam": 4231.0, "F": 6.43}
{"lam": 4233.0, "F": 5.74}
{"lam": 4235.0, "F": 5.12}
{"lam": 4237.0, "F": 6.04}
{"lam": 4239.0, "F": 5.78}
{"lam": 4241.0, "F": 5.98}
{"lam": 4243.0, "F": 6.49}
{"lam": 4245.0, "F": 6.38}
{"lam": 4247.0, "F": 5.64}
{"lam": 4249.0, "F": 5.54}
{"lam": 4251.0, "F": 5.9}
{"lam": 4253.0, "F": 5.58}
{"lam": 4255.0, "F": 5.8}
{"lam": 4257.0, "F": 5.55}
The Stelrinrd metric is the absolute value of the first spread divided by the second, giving 2.92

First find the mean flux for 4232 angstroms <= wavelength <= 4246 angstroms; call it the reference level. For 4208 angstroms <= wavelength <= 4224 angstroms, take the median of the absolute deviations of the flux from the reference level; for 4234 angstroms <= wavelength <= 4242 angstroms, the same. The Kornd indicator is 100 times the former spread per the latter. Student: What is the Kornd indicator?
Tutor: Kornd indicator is 365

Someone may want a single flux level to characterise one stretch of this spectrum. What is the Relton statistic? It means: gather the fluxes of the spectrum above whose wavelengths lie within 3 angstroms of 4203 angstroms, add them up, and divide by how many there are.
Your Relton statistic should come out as 5.4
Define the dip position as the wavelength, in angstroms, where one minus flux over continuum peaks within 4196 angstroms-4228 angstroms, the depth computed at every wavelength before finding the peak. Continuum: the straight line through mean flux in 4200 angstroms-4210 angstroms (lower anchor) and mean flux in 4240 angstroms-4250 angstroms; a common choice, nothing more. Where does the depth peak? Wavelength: 4227.0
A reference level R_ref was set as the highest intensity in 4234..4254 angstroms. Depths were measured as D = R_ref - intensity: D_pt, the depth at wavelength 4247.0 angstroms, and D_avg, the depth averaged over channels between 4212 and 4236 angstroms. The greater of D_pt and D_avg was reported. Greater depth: 0.96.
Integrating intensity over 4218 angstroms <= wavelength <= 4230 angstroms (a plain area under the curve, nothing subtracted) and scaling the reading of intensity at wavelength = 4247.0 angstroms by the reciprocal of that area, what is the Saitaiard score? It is 0.088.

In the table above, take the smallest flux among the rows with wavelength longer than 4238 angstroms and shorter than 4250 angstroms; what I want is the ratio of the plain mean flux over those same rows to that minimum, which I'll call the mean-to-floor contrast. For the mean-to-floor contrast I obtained 1.08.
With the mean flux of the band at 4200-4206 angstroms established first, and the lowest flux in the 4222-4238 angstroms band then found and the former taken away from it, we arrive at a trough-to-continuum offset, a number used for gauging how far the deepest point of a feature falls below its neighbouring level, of -0.75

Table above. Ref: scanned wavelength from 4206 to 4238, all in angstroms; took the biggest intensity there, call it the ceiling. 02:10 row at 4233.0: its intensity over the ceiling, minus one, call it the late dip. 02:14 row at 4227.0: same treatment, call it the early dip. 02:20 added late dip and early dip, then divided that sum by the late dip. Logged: 3.5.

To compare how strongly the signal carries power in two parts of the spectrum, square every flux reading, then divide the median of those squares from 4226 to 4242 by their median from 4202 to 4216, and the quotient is 1.10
